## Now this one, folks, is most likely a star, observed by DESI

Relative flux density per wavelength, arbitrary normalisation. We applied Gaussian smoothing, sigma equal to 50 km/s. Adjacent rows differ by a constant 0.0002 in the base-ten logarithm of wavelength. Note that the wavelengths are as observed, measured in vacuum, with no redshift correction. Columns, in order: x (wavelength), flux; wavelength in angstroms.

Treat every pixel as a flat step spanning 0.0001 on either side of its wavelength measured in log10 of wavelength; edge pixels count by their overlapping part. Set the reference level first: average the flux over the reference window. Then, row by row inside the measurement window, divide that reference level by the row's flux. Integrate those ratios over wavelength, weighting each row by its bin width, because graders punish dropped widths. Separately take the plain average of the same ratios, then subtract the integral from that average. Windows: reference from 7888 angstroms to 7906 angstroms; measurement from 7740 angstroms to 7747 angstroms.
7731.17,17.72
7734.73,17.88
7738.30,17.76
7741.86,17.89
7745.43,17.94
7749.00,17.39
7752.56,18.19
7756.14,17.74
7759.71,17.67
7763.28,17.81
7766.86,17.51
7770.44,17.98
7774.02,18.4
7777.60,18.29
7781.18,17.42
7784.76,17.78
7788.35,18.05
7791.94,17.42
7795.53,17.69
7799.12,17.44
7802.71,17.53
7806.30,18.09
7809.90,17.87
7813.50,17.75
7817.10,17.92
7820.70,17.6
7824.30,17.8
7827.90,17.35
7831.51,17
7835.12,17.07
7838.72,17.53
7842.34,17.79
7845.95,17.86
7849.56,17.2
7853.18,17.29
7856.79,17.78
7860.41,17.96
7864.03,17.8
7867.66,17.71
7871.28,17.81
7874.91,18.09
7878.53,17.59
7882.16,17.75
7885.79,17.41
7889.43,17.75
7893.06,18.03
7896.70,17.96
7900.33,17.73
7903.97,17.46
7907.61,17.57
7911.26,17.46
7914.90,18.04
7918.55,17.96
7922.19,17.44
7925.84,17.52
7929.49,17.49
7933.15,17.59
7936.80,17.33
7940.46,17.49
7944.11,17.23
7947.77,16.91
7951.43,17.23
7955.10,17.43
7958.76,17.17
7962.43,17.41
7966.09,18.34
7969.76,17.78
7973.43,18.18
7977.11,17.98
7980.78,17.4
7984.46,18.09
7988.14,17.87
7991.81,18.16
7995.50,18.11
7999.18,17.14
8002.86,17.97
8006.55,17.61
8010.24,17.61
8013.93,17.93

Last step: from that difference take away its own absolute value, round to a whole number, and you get -12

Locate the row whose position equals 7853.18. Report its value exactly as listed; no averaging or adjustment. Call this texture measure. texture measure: 17.29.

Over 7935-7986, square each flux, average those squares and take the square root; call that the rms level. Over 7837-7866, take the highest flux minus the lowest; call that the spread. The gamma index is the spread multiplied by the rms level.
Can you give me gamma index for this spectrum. 13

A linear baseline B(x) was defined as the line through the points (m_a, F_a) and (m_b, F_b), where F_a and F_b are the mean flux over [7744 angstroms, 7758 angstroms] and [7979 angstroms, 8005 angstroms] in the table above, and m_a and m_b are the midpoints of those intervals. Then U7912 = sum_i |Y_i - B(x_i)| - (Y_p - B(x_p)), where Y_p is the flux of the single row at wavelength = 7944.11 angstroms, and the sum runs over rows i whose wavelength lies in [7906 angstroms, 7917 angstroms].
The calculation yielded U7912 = 1.4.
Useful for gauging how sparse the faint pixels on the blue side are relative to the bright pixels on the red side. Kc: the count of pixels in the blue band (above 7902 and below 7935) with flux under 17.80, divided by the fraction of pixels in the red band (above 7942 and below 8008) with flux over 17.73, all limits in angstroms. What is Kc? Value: 14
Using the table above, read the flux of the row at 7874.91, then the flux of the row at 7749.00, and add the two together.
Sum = 35.5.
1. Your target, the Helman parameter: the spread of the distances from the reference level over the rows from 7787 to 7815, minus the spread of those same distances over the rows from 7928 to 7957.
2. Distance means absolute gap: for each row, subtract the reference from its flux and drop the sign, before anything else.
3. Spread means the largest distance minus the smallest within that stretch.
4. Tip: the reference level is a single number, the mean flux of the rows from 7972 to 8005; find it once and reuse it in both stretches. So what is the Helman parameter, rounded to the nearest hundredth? -0.23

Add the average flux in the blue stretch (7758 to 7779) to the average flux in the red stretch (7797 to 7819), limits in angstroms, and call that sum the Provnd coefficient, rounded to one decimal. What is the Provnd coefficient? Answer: 35.7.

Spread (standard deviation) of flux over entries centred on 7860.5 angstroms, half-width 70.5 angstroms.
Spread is 0.27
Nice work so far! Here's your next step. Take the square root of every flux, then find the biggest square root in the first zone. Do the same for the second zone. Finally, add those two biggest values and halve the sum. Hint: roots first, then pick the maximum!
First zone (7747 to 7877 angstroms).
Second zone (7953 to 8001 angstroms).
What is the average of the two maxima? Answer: 4.29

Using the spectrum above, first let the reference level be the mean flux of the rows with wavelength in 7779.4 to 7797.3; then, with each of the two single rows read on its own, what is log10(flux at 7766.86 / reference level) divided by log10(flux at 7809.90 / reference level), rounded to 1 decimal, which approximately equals -0.8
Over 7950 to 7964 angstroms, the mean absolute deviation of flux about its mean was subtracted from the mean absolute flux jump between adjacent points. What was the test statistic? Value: 0.12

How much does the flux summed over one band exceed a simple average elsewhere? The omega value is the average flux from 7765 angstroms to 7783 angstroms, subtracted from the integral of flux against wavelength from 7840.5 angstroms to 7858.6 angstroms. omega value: 300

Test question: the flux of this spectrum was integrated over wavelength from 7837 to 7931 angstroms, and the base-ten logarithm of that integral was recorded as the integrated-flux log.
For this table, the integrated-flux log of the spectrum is 3.22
